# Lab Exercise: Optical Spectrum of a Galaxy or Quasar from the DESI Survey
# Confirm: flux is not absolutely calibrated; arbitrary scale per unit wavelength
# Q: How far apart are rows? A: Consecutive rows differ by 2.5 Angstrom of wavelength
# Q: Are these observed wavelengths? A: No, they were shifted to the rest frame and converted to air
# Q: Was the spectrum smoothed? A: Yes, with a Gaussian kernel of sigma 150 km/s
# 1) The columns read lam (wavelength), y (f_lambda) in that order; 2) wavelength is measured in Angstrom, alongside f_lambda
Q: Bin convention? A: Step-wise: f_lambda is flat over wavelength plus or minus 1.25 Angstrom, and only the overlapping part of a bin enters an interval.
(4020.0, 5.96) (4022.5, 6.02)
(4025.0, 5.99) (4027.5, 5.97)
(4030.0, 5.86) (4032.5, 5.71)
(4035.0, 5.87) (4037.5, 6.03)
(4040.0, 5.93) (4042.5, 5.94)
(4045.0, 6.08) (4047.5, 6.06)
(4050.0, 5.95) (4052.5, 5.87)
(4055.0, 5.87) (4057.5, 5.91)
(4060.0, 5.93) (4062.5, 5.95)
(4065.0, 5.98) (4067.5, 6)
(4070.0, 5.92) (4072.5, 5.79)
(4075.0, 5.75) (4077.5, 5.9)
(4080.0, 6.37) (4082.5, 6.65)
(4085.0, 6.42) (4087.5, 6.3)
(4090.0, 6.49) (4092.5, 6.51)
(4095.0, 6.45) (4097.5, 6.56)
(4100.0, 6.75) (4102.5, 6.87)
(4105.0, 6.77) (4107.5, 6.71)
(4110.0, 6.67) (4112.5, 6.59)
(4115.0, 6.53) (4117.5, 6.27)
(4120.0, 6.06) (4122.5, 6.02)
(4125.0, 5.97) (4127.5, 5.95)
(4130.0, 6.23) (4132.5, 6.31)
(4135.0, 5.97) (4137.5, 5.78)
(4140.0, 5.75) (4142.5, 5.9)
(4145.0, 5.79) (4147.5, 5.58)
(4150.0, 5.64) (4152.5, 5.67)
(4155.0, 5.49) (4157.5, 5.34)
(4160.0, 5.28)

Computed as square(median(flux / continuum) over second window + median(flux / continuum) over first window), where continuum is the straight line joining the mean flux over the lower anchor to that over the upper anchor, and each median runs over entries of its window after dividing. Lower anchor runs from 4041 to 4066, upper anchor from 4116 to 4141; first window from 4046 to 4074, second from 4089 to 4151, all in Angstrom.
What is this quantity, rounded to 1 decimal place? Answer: 4.1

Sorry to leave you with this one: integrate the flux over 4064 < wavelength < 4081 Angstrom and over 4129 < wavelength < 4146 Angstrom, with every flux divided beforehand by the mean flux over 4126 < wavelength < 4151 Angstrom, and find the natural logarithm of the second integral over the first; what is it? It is 0.00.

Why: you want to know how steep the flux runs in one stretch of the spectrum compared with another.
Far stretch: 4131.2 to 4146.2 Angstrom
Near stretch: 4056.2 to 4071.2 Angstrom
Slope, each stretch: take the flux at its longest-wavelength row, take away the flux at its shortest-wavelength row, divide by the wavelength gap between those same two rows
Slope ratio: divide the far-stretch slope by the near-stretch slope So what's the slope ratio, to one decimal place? -52.0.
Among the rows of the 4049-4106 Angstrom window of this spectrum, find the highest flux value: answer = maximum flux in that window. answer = 6.87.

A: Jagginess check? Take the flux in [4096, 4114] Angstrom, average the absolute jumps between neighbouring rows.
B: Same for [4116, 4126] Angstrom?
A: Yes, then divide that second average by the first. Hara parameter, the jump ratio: 1.02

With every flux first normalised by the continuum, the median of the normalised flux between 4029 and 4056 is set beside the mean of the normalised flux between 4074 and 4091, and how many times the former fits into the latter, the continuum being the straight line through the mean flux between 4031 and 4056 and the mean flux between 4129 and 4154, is 1.06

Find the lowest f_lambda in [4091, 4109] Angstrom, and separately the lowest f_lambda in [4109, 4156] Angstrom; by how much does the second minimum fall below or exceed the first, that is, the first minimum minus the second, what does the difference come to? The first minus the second 1.0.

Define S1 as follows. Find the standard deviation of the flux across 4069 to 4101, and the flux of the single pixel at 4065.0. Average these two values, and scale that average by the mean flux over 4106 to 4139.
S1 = 19.7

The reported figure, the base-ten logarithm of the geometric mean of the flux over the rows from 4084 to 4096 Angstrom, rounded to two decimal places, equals 0.81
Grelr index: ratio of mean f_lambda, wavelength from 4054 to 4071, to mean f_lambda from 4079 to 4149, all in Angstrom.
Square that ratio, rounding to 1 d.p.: 0.9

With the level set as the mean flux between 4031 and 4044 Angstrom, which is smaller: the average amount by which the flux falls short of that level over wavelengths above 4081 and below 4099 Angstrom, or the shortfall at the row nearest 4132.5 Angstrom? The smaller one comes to -0.59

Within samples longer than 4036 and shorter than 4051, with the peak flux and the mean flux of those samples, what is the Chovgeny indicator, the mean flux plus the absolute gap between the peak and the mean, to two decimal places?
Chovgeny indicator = 6.08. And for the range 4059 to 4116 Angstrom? 6.87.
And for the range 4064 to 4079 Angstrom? 6.00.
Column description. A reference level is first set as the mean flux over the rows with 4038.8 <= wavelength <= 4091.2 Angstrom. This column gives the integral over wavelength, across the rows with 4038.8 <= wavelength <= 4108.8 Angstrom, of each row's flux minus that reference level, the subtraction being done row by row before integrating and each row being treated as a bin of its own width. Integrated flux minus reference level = 11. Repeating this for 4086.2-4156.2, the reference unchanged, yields 10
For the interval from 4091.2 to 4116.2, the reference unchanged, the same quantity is 15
